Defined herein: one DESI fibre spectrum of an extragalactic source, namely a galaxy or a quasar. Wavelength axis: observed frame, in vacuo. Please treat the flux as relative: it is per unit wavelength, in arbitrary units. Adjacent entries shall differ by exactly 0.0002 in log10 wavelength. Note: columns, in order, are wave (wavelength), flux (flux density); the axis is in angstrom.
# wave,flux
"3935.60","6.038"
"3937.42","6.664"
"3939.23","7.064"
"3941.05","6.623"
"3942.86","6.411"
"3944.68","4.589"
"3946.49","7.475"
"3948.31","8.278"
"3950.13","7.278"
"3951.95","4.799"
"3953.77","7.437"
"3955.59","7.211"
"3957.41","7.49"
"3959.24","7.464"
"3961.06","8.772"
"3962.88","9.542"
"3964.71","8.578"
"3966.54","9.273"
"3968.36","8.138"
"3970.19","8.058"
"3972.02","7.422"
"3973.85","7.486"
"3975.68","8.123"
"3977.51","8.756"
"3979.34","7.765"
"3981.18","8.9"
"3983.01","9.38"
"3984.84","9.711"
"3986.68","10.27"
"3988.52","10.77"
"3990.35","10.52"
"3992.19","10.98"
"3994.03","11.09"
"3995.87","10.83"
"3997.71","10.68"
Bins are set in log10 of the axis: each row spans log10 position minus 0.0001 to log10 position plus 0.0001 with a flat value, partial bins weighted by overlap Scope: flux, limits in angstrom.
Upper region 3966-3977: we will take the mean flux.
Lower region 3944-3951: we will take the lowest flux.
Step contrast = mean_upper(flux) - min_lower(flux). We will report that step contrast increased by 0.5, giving 4.0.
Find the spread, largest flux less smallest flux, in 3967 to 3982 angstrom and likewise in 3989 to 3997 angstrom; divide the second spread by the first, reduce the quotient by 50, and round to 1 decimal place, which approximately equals -49.6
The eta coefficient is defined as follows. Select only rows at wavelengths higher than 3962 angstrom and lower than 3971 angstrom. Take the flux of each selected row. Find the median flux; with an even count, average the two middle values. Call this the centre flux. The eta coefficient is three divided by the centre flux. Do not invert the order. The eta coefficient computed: 0.350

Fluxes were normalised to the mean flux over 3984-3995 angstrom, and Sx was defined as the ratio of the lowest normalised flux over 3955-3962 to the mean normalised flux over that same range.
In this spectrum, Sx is 0.93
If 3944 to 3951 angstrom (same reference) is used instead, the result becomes 0.66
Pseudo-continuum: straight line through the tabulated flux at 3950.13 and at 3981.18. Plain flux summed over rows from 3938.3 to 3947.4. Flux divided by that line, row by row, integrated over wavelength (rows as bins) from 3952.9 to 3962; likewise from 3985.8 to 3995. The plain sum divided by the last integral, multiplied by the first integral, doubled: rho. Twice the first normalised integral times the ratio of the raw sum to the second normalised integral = 56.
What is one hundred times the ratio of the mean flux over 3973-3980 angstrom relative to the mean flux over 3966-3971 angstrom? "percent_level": 95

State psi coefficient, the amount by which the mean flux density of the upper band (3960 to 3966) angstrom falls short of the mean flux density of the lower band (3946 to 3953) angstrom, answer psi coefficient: -2.0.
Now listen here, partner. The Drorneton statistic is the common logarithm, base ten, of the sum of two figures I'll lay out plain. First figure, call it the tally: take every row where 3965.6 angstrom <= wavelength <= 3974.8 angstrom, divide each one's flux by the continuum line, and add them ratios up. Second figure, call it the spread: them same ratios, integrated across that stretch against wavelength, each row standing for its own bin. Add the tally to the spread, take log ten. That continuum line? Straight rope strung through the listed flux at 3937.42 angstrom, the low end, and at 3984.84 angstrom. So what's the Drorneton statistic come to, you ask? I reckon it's 1.12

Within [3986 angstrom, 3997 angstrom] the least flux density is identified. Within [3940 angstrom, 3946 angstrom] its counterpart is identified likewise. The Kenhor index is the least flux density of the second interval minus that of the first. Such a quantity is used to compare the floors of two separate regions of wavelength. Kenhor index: -5.7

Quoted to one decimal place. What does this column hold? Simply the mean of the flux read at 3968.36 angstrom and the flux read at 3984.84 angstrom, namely 8.9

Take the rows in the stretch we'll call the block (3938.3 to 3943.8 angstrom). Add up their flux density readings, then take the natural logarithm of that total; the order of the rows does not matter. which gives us 3.0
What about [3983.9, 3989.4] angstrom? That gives 3.4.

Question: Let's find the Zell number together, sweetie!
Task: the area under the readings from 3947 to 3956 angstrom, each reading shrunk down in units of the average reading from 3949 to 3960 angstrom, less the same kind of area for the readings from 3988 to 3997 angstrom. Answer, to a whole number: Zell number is -5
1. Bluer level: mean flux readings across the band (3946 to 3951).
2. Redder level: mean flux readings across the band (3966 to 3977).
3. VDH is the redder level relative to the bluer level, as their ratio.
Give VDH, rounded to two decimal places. 1.05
